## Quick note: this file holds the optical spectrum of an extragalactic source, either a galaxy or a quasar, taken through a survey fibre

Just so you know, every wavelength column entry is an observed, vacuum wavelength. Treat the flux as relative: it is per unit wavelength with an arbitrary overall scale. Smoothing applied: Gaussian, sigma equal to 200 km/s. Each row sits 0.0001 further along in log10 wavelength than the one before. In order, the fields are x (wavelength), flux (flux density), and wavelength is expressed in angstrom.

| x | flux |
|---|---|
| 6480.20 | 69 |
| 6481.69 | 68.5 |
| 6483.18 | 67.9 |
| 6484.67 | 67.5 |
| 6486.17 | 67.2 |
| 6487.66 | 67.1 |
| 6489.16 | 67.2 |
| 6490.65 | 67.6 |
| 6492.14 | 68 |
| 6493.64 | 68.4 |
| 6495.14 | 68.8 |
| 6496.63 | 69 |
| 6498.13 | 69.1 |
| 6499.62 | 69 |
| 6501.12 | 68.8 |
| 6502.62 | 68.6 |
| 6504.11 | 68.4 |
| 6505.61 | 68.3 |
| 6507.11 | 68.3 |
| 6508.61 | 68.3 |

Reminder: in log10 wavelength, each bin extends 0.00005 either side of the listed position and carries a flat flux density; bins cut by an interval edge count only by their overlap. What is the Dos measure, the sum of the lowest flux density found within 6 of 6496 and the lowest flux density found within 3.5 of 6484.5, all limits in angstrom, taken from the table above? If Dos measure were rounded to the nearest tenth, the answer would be 134.7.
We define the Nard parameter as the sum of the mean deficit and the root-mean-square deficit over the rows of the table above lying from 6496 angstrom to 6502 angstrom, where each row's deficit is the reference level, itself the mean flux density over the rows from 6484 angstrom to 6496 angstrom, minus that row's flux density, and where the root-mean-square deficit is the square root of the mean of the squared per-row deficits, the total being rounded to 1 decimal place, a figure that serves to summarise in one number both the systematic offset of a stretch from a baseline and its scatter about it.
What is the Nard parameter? 0.0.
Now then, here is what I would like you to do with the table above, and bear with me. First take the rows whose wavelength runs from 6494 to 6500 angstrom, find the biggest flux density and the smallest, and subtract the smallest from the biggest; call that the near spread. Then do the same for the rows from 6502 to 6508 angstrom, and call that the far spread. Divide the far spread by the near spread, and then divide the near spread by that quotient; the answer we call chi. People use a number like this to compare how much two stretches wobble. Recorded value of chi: 0.3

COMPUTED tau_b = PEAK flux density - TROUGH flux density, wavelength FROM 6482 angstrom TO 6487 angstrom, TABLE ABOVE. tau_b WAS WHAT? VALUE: 0.70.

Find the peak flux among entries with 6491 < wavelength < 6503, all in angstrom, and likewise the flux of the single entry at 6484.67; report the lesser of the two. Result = 67.5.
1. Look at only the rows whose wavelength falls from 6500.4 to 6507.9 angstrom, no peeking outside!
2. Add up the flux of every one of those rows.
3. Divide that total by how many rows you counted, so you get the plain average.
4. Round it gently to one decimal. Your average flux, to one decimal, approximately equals 68.5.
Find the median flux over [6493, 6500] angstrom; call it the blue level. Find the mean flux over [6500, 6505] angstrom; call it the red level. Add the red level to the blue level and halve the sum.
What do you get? 68.8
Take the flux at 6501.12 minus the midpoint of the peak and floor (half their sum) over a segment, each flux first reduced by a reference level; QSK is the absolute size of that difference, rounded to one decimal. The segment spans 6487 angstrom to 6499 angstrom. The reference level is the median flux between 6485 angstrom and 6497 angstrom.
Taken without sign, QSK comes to 0.7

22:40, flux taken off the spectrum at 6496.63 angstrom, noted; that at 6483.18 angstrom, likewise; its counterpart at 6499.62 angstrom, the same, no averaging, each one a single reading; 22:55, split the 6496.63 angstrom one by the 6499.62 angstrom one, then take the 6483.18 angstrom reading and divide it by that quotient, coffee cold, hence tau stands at 67.9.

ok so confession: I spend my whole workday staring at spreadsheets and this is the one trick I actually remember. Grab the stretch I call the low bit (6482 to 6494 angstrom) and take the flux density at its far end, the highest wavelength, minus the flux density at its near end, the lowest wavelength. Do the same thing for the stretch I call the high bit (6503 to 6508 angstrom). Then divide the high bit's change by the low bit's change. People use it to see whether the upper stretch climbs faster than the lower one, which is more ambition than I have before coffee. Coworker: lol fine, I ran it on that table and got -0.20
